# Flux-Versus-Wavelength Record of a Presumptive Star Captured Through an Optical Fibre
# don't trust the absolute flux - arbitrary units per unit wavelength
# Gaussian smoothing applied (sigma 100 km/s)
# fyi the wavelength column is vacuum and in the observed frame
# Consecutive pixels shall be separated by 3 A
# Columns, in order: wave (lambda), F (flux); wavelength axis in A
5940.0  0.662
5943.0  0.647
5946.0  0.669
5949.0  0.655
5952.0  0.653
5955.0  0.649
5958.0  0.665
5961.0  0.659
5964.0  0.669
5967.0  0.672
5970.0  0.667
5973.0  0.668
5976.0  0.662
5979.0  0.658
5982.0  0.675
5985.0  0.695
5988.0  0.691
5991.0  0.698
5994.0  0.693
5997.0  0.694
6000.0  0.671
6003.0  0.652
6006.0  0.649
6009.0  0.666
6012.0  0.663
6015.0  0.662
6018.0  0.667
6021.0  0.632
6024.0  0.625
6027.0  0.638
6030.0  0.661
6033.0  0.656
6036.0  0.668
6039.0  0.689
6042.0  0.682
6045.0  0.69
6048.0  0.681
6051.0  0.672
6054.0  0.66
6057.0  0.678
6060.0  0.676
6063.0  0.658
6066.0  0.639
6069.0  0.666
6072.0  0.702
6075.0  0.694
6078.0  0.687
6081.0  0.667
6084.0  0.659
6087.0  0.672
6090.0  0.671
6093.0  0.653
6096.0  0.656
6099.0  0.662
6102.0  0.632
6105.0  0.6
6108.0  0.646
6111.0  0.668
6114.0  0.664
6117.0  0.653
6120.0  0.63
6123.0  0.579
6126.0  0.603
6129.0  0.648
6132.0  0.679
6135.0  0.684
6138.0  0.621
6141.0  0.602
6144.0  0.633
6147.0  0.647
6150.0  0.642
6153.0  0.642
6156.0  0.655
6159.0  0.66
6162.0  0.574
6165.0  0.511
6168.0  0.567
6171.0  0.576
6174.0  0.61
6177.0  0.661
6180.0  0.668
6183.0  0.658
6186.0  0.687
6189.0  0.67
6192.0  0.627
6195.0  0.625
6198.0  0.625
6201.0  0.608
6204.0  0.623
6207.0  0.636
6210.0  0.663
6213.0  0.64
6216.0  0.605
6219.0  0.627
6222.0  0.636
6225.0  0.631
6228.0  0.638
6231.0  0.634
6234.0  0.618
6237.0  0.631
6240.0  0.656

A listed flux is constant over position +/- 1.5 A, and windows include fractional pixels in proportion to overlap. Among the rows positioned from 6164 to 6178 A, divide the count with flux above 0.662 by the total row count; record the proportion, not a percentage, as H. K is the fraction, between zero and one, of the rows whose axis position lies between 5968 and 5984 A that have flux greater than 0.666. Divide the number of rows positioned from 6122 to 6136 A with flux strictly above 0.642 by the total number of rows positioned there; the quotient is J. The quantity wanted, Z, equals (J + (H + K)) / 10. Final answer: 0.12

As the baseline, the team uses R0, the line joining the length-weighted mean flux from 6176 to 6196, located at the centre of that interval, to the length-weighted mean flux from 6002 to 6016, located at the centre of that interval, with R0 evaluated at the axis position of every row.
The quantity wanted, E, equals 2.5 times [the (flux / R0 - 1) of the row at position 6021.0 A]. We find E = -0.10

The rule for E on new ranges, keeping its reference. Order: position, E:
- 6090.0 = 0.05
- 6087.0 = 0.05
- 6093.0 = -0.02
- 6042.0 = 0.09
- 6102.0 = -0.10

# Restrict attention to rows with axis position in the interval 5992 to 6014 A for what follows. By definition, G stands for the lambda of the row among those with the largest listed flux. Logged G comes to 5997.0 A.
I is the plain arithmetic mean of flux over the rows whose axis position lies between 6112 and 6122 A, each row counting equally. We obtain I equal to 0.649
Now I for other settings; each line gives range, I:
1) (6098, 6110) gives 0.635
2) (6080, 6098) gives 0.663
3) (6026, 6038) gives 0.656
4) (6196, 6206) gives 0.619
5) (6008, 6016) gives 0.664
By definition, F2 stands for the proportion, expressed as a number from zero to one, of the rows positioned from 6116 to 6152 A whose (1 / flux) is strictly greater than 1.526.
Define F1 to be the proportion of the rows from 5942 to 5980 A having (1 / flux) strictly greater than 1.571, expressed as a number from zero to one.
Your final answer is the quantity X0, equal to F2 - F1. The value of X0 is 0.8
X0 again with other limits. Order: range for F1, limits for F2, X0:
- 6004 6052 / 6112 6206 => 0.6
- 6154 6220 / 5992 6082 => -0.4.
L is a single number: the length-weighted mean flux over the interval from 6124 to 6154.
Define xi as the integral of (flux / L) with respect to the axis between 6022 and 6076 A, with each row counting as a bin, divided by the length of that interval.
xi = 1.05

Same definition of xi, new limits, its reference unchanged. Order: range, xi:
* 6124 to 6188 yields 0.99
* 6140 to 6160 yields 1.00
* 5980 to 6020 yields 1.06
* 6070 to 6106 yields 1.04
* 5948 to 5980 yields 1.04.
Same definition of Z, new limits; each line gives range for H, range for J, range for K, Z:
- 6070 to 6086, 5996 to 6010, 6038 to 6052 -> 0.28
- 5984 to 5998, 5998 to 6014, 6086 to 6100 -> 0.24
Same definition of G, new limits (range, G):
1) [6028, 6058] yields 6045.0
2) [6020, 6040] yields 6039.0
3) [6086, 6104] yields 6087.0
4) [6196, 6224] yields 6210.0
